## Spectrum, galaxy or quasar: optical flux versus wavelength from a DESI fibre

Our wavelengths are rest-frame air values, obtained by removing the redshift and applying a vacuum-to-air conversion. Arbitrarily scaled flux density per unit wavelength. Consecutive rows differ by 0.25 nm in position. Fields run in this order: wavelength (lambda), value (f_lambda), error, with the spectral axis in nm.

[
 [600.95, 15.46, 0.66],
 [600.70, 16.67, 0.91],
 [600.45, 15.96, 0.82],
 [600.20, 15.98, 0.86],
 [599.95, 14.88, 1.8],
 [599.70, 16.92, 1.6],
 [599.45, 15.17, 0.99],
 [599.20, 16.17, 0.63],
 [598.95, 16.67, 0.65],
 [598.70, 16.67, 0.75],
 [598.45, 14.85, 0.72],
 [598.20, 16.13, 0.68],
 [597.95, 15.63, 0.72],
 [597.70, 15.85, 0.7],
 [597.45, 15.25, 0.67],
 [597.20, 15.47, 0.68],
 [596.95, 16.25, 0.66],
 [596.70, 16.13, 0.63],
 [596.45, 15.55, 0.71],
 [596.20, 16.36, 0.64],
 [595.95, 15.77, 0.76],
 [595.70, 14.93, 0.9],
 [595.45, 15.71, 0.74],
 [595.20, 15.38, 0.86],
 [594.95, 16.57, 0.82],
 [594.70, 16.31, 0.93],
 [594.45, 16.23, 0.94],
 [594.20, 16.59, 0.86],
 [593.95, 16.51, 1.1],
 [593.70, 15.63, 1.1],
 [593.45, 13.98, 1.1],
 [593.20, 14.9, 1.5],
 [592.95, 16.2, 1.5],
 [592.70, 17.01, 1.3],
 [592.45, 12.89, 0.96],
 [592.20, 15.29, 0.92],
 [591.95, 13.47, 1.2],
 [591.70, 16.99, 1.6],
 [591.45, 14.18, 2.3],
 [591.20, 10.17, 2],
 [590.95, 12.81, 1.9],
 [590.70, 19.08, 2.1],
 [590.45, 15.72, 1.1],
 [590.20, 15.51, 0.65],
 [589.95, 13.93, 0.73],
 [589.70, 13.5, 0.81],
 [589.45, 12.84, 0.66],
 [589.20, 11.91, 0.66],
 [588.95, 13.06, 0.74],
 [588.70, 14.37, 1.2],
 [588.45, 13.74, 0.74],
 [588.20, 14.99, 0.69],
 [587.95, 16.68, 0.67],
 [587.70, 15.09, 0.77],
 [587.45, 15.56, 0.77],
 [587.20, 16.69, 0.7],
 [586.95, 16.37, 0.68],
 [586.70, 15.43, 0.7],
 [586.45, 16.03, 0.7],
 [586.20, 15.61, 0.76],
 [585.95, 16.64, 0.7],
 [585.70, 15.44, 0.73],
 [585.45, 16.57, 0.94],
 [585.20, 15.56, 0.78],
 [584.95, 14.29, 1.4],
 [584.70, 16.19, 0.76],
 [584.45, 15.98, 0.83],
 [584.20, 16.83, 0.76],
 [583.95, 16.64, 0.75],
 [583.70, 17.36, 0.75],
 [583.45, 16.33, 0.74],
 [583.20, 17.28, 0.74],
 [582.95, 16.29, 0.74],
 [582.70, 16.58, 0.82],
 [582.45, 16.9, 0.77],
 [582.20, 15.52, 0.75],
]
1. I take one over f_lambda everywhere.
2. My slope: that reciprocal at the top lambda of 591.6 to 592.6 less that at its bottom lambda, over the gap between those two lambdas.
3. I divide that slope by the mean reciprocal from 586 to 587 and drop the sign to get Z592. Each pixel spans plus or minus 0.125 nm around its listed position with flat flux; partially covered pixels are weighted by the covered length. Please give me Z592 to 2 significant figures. 0.40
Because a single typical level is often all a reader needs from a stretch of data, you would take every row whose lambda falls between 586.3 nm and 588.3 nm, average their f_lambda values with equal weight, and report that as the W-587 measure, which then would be 15.9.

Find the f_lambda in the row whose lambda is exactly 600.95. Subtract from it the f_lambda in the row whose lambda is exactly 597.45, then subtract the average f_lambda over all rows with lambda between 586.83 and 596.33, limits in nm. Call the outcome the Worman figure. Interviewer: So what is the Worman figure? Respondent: -15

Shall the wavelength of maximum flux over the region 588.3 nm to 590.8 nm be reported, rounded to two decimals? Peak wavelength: 590.70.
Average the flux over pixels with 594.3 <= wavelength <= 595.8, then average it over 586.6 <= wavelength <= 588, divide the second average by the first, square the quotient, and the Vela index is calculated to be 1.01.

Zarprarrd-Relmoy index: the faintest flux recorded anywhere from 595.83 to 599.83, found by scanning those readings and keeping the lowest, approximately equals 14.85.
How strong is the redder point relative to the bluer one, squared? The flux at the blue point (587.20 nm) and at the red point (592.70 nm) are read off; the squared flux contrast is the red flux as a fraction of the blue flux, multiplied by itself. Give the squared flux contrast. 1.0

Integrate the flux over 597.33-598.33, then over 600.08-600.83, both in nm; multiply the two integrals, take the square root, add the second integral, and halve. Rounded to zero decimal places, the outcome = 13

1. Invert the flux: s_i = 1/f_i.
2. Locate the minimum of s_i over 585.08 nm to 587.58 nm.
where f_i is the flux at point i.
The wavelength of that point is 587.20 nm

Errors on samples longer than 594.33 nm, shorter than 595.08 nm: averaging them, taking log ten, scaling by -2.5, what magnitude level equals 0.1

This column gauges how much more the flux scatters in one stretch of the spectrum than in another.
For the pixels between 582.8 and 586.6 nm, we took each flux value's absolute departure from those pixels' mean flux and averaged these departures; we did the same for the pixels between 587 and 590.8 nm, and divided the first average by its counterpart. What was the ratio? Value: 0.4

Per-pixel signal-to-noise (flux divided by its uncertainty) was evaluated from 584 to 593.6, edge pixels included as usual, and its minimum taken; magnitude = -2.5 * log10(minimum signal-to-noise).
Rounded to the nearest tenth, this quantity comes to -1.8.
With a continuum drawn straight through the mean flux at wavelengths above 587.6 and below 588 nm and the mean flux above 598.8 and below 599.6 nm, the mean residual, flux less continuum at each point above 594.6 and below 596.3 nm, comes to -0.1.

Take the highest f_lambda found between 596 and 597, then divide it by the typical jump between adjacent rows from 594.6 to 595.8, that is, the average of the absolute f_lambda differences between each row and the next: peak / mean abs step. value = 26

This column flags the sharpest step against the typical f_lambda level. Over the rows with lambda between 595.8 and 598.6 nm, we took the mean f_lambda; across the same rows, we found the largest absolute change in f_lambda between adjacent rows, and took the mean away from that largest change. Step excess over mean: -14.5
